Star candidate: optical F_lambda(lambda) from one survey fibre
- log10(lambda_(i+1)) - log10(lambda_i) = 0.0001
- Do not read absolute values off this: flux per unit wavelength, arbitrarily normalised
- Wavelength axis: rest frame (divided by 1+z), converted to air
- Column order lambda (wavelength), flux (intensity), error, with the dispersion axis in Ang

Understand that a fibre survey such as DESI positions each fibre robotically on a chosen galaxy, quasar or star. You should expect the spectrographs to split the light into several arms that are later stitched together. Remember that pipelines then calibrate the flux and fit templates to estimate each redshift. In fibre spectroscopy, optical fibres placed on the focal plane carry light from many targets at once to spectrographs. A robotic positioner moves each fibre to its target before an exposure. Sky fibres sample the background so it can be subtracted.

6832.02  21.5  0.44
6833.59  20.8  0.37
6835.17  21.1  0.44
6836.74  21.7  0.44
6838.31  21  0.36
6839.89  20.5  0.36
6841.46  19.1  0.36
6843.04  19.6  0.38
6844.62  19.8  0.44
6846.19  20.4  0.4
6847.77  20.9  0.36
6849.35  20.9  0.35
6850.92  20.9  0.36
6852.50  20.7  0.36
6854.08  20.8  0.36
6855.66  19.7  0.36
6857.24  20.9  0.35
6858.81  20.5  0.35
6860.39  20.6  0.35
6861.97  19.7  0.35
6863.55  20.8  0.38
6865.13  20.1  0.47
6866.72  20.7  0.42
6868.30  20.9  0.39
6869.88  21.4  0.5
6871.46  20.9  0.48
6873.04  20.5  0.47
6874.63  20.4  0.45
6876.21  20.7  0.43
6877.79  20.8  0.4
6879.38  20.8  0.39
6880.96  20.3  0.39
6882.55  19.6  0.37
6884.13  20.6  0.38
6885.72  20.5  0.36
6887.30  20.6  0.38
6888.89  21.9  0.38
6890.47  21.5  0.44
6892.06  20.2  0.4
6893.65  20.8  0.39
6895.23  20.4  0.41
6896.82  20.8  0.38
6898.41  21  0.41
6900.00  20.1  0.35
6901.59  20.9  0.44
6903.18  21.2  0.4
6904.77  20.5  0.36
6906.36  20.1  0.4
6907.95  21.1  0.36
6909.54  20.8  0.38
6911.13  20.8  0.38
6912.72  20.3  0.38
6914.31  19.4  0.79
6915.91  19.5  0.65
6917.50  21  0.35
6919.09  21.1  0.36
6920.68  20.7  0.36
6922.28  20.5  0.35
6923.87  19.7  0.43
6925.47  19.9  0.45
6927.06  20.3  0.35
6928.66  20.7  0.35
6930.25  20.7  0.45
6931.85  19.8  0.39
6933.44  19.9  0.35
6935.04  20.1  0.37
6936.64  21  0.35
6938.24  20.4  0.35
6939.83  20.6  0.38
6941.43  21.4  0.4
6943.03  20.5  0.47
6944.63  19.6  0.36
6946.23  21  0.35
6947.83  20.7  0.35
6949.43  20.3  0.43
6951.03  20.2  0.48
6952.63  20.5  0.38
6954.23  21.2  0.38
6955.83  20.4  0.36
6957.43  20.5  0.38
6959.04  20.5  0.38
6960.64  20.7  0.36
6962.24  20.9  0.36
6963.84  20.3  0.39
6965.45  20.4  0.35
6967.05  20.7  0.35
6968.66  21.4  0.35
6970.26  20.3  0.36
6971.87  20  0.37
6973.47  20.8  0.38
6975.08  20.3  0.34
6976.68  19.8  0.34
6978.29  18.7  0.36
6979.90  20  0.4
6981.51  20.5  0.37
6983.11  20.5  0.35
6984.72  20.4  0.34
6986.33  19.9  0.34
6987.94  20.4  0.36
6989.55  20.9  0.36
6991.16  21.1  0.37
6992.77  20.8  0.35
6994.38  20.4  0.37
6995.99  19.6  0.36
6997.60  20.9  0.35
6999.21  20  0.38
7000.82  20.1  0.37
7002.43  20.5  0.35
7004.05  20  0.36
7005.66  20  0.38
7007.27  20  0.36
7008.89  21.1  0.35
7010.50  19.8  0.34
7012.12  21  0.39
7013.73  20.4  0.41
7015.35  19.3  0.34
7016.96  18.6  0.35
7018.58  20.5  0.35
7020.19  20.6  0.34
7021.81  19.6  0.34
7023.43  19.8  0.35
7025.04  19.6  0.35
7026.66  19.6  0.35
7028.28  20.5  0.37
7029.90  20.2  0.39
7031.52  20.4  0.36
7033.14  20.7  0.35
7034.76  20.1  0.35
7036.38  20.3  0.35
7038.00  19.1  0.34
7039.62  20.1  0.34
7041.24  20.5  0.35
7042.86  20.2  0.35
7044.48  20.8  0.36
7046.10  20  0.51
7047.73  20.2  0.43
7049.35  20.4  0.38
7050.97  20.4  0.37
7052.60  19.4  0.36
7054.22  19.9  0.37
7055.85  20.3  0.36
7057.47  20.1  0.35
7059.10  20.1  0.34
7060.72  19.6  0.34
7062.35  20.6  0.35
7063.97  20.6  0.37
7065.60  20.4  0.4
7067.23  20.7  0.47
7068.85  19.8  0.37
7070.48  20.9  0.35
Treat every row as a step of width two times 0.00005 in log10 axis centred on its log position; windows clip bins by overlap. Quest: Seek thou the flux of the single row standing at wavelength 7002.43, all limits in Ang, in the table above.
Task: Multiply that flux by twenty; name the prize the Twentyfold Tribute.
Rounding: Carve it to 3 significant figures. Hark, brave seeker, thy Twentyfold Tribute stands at 410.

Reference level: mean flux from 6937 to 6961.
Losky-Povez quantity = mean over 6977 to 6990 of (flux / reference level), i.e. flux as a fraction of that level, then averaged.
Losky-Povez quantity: 0.98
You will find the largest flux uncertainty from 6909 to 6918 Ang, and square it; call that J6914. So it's 0.62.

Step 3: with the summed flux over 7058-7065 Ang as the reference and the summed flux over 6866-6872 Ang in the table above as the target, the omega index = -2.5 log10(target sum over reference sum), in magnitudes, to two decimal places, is -0.04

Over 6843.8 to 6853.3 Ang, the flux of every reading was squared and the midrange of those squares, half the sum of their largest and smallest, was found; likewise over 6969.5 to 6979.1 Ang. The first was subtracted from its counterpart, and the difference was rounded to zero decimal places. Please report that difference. -23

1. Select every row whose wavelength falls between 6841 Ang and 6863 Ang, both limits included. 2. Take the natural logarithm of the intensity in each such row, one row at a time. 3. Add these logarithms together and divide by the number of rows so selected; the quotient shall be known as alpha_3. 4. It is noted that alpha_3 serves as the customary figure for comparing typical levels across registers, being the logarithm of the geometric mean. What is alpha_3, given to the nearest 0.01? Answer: 3.01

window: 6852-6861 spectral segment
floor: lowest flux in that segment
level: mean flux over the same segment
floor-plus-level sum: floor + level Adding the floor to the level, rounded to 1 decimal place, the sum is 40.2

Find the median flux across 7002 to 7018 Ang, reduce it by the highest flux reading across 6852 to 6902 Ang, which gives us -1.9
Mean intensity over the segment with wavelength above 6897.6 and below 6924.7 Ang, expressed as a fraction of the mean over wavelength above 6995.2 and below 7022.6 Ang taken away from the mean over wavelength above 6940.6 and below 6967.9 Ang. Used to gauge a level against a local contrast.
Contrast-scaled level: 45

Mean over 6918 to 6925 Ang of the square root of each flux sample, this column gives 4.53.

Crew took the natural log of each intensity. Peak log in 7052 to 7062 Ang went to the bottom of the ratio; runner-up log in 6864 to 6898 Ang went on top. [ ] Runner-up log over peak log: 1.02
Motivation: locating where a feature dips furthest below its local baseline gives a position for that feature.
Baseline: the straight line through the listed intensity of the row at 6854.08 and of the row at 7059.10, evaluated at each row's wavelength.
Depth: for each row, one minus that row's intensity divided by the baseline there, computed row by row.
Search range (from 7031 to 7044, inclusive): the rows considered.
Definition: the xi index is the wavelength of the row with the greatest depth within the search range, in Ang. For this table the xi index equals 7038.00 Ang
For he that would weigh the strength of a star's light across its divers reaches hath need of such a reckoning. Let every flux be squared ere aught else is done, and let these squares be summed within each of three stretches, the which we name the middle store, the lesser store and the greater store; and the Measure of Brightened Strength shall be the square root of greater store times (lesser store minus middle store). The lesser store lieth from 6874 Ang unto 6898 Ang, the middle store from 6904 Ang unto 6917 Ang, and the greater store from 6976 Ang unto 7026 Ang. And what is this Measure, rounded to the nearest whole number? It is 6254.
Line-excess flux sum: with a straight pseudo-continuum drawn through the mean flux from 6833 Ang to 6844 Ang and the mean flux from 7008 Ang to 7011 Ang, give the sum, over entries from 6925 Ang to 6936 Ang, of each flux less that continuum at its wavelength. -2.1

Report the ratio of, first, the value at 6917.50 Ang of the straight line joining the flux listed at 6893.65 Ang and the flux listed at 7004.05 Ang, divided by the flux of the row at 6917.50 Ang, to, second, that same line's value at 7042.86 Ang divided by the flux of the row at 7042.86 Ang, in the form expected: 1.01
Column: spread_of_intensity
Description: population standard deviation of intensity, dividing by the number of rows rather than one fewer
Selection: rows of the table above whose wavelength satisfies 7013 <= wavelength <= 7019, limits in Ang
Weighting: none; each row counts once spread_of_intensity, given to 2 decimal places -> 0.79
